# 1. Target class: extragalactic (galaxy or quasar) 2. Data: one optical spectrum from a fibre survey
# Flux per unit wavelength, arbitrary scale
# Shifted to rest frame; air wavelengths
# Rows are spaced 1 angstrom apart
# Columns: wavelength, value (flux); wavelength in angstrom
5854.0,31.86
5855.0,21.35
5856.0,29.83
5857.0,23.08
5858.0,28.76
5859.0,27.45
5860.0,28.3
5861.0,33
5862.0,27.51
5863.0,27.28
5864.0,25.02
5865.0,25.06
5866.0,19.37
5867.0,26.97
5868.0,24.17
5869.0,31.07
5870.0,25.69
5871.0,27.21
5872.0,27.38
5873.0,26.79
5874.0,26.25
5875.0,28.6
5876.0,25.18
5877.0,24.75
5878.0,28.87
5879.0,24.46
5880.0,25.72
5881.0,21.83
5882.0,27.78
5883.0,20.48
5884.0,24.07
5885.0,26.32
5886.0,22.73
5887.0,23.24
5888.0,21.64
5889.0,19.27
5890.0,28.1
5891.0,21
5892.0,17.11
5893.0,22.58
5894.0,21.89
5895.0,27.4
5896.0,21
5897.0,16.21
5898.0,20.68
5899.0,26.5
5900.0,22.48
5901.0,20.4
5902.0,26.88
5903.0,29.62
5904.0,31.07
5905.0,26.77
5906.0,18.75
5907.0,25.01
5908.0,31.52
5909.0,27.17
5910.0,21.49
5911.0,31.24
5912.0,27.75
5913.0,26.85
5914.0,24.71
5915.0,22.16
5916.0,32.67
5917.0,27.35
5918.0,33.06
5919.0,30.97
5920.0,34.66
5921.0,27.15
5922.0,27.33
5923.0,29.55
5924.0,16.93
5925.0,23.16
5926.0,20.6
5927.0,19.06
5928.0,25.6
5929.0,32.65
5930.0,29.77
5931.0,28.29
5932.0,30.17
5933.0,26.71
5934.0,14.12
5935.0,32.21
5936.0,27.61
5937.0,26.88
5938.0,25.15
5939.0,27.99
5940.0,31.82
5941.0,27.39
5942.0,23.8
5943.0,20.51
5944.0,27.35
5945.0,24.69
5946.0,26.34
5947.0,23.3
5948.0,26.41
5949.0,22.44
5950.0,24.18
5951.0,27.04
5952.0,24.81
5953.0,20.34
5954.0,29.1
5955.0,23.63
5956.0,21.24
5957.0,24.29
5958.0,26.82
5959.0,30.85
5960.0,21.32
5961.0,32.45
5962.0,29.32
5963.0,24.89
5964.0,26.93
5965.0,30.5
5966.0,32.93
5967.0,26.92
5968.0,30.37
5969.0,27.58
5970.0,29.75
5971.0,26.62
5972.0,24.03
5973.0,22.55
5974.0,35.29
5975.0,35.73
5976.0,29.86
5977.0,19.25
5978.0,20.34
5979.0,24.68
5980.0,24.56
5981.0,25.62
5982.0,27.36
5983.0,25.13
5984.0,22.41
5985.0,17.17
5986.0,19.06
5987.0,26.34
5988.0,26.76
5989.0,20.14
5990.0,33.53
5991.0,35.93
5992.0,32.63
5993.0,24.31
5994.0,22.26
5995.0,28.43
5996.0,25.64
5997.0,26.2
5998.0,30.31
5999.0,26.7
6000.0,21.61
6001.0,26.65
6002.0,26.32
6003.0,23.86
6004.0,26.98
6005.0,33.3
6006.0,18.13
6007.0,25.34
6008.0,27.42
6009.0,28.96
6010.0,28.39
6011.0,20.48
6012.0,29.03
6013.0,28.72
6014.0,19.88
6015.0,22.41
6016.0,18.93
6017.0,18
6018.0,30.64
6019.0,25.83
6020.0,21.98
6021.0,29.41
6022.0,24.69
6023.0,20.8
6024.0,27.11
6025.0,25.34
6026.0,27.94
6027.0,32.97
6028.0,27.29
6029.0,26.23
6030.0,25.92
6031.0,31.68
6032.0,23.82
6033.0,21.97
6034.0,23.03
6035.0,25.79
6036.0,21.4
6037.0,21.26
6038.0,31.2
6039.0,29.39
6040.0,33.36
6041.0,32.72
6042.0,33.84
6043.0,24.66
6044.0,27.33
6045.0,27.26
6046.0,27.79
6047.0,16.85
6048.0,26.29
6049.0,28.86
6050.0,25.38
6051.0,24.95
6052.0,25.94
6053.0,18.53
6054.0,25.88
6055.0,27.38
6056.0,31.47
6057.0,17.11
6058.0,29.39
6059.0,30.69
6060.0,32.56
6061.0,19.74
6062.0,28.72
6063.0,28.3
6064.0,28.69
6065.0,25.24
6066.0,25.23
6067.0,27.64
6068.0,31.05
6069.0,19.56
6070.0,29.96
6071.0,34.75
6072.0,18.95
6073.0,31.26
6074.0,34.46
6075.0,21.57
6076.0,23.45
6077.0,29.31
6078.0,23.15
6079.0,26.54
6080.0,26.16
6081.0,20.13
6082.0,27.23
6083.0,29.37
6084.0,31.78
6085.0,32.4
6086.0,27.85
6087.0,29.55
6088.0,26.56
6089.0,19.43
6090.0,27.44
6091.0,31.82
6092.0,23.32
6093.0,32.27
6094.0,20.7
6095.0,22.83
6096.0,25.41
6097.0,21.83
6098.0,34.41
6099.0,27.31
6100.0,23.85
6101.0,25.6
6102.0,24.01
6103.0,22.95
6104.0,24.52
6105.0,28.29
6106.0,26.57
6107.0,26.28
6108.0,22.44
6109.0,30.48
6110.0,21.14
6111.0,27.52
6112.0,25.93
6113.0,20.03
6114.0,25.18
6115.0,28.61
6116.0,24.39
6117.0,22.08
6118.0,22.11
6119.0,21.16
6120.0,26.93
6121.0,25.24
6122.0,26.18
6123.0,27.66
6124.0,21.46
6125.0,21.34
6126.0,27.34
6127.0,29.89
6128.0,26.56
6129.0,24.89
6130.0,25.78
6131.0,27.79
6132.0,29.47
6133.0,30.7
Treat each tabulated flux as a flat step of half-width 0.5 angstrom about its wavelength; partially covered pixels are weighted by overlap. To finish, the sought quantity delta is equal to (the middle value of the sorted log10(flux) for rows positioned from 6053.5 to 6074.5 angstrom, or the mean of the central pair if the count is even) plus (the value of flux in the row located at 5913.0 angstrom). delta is 28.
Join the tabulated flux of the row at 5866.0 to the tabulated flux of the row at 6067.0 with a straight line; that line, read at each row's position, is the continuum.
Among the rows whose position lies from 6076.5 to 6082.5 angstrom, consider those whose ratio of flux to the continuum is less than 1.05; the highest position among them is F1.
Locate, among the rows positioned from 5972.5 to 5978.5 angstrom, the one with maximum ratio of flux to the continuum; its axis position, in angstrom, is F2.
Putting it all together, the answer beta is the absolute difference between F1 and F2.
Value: 107 angstrom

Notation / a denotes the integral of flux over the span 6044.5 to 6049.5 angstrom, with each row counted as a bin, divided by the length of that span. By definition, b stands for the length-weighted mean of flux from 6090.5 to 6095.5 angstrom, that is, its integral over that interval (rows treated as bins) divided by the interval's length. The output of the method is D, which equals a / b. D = 0.97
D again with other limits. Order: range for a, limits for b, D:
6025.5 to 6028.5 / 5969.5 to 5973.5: 1.14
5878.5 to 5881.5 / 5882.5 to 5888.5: 1.04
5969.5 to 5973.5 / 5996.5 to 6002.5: 0.98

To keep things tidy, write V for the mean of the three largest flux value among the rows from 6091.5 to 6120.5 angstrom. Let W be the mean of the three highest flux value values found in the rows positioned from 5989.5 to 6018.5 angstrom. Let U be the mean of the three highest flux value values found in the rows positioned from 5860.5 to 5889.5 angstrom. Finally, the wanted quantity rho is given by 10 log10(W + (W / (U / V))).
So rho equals 18.5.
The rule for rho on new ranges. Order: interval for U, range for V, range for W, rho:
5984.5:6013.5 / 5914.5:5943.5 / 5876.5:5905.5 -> 17.7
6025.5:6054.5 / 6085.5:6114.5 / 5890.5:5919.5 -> 18.1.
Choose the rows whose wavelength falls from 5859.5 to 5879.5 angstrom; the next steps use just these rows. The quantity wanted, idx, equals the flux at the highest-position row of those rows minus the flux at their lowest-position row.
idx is -3.8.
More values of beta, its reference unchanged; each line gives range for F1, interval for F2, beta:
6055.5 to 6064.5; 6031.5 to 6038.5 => 26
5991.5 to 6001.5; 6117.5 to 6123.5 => 123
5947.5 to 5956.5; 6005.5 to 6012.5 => 53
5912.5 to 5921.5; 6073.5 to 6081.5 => 159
